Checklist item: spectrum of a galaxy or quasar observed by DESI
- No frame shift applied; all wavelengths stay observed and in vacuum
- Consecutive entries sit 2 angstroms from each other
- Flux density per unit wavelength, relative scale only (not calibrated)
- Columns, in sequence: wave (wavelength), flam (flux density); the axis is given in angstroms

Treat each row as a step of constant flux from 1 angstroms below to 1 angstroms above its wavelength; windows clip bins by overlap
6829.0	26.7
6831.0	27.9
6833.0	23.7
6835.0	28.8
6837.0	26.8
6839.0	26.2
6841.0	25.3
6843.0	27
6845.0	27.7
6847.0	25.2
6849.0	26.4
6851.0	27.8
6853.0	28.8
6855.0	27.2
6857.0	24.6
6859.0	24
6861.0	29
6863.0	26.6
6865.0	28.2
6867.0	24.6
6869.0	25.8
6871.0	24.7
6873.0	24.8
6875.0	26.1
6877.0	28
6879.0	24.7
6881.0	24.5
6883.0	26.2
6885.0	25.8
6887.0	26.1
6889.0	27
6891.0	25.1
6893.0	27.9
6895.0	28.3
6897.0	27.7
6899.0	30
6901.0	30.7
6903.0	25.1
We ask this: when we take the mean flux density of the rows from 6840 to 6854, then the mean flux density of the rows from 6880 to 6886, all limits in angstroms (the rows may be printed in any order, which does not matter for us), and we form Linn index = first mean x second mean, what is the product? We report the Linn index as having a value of 686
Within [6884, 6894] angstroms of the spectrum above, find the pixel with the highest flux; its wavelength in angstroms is 6893.0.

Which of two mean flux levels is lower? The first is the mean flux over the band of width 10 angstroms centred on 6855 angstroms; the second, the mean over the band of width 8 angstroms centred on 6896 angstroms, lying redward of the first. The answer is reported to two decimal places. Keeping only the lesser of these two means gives 26.48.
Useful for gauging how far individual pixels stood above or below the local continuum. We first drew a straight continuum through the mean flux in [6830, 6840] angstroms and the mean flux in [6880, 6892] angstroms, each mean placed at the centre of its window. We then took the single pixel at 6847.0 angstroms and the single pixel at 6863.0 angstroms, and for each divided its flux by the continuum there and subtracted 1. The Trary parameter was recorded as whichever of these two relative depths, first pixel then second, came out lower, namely -0.05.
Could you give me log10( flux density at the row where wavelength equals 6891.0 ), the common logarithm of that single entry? 1.40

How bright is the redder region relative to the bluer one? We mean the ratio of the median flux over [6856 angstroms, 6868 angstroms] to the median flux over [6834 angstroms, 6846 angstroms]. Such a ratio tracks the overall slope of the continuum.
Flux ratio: 0.95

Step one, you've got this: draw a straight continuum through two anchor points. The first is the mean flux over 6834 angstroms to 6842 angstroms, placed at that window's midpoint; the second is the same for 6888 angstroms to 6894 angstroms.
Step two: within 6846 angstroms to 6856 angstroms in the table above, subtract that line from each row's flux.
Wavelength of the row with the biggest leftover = 6853.0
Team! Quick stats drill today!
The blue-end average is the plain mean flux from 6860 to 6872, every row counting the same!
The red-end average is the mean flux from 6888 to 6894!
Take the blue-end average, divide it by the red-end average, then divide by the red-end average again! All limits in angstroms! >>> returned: 0.0372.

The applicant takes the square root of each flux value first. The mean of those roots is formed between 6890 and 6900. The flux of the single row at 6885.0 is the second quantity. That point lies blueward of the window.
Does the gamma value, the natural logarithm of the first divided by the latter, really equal -1.59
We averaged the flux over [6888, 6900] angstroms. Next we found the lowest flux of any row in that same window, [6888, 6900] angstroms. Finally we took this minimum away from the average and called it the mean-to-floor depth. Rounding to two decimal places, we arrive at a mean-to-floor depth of 2.57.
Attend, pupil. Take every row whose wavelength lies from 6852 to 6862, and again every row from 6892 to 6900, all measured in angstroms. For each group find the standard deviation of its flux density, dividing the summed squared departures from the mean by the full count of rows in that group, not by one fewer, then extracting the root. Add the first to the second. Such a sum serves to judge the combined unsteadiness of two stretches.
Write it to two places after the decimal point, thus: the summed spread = 2.99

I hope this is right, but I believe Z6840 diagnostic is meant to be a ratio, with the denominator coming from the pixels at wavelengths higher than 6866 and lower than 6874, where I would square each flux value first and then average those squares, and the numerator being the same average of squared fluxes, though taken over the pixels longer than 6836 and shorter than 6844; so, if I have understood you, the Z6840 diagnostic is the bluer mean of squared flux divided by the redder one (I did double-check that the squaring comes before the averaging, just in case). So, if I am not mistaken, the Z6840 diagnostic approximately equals 1.11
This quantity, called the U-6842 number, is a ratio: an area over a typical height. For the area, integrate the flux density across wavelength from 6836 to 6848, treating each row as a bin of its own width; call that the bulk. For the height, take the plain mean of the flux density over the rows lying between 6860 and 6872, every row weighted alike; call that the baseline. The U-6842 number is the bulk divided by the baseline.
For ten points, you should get 11.9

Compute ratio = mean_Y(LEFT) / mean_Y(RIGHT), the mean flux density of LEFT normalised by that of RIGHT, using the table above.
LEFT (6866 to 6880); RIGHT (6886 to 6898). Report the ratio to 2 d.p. 0.94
